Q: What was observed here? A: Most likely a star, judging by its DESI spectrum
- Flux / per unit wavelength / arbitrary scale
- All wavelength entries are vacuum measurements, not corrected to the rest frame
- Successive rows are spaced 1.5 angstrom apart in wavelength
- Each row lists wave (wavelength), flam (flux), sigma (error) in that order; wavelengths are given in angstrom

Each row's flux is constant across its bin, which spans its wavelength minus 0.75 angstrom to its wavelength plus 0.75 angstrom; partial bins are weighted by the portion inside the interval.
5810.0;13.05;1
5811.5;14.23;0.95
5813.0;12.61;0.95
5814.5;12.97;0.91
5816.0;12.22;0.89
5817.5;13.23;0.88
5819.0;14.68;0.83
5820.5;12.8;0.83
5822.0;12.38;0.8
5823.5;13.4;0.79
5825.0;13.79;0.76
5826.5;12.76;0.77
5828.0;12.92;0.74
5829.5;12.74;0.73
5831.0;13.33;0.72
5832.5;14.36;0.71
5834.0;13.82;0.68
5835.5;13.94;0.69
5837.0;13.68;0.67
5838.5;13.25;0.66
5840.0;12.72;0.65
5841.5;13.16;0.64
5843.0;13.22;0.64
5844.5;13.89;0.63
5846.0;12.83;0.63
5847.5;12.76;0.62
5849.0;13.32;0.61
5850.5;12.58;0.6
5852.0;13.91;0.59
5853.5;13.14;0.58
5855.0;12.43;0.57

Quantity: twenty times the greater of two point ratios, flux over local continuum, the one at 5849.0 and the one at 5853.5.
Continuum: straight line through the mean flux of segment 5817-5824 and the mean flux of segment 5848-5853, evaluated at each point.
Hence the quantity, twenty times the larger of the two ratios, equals 20.1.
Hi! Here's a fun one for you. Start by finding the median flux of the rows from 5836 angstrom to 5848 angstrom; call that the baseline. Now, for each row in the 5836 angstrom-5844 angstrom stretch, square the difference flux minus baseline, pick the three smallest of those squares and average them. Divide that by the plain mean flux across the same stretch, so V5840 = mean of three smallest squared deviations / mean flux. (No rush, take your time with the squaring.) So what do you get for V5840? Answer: 0.0001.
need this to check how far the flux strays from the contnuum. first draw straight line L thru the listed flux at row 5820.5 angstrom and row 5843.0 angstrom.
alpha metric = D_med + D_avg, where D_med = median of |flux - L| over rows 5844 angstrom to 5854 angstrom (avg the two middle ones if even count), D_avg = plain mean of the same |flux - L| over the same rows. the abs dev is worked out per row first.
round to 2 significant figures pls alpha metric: 0.98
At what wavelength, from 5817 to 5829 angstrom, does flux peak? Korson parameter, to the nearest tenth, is 5819.0 angstrom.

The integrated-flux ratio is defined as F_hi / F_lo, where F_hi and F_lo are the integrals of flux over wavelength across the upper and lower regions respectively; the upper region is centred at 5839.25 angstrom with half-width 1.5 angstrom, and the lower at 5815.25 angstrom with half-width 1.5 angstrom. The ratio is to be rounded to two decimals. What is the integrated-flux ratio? 1.03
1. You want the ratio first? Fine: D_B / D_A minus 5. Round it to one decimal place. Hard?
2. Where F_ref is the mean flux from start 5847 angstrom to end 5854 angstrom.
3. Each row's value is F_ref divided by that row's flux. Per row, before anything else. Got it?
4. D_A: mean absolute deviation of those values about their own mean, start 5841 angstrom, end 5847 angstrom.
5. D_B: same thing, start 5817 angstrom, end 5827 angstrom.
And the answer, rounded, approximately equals -3.1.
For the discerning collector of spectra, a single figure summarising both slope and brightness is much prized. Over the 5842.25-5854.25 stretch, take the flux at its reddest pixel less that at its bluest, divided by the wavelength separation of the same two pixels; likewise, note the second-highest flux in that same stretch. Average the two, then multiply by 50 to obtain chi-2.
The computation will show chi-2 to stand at 347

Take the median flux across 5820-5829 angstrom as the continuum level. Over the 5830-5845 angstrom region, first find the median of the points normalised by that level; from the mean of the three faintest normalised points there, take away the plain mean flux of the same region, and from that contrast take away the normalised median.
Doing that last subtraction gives -13.6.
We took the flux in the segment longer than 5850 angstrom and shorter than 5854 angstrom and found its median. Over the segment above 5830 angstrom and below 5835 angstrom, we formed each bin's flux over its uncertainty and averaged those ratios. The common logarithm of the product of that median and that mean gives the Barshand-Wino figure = 2.41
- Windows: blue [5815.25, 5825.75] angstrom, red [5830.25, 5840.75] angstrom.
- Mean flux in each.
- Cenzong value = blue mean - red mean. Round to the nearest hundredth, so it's -0.37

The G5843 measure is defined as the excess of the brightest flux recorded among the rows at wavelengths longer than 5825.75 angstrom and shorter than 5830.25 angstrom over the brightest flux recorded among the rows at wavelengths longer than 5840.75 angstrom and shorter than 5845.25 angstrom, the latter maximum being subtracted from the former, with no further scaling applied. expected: -1.0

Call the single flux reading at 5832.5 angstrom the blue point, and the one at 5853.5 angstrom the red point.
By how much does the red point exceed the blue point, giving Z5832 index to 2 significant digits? -1.2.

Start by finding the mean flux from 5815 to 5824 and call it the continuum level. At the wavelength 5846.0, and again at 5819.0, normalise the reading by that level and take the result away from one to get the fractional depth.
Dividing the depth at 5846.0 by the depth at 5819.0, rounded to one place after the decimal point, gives -0.2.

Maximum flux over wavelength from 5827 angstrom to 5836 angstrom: 14.36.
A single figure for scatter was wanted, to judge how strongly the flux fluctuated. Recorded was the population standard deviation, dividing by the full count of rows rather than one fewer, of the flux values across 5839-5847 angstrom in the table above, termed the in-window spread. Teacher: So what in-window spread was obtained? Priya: 0.410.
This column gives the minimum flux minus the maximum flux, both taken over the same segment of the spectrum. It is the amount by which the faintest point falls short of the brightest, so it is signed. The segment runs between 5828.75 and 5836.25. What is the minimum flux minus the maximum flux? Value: -1.6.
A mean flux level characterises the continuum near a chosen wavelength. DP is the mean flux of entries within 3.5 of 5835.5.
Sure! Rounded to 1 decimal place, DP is 13.8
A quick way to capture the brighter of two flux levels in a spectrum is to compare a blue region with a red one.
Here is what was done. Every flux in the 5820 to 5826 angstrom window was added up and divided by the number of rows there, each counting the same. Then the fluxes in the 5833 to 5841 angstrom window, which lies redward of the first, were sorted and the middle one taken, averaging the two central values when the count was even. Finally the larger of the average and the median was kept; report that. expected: 13.7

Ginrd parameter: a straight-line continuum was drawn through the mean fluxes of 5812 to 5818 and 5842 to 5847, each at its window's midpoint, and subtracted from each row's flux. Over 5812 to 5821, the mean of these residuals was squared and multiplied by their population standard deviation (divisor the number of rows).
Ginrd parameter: 0.07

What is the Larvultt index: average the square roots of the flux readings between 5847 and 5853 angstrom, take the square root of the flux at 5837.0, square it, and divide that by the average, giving 3.8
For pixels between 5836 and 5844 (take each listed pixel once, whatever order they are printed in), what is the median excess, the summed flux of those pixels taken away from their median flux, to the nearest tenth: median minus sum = -52.8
